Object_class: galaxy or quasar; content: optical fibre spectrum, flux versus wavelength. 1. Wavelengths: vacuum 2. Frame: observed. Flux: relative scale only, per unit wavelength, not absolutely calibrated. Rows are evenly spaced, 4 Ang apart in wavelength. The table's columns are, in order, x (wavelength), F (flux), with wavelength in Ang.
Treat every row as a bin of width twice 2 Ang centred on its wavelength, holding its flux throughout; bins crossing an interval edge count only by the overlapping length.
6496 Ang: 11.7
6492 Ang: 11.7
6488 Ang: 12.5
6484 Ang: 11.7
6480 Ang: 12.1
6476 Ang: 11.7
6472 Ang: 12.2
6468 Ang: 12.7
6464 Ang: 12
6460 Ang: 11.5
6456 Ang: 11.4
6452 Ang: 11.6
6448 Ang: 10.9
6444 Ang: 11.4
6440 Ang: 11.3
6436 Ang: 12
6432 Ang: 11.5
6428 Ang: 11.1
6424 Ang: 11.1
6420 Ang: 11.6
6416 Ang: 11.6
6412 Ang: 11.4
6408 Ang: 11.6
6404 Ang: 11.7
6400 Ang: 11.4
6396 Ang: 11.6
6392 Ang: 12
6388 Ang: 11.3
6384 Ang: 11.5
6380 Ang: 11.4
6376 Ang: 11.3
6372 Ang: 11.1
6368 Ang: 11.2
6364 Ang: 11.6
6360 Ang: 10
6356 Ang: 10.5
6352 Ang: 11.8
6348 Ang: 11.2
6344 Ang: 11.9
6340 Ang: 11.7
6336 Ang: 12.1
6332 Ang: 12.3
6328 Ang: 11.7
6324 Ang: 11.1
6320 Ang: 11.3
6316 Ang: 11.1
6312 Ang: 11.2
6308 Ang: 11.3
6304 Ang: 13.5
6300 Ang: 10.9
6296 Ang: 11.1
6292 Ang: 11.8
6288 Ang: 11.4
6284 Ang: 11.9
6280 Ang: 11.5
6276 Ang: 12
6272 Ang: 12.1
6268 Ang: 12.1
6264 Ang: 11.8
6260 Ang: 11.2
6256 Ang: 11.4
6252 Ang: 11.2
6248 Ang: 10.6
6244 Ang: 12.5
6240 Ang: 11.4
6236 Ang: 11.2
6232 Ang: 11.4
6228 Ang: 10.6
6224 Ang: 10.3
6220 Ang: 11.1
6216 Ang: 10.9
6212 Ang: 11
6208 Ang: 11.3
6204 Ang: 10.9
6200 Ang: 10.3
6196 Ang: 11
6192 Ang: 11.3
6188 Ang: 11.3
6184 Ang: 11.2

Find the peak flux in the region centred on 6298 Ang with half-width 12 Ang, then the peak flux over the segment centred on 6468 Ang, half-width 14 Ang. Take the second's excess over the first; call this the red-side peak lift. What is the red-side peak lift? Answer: -0.8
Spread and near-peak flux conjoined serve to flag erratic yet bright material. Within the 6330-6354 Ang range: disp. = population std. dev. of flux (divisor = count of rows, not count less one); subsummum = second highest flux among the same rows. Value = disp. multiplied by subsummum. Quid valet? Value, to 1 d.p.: 4.2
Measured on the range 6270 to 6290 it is 3.3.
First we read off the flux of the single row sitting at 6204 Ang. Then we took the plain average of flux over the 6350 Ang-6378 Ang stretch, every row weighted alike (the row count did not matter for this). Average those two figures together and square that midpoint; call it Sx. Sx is 121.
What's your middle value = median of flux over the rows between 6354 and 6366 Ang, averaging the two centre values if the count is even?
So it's 10.5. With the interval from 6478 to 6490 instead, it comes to 12.1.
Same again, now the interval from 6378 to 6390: 11.4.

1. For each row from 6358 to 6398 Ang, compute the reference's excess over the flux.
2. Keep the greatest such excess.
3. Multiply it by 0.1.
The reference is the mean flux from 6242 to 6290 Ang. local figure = 0.16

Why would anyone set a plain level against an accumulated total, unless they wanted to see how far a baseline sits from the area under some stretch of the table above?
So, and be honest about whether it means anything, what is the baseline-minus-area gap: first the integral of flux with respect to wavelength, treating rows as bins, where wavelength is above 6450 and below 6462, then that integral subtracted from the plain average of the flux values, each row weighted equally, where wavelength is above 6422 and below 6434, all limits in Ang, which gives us -127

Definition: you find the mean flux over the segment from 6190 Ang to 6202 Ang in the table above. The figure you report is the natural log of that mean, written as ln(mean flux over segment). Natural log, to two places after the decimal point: 2.39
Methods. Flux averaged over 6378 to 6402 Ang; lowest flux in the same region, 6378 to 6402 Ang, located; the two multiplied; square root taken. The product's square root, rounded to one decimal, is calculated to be 11.4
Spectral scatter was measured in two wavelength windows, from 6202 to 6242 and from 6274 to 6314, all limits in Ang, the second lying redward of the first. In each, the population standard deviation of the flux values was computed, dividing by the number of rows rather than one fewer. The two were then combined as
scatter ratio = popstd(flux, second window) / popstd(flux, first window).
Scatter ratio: 2.1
